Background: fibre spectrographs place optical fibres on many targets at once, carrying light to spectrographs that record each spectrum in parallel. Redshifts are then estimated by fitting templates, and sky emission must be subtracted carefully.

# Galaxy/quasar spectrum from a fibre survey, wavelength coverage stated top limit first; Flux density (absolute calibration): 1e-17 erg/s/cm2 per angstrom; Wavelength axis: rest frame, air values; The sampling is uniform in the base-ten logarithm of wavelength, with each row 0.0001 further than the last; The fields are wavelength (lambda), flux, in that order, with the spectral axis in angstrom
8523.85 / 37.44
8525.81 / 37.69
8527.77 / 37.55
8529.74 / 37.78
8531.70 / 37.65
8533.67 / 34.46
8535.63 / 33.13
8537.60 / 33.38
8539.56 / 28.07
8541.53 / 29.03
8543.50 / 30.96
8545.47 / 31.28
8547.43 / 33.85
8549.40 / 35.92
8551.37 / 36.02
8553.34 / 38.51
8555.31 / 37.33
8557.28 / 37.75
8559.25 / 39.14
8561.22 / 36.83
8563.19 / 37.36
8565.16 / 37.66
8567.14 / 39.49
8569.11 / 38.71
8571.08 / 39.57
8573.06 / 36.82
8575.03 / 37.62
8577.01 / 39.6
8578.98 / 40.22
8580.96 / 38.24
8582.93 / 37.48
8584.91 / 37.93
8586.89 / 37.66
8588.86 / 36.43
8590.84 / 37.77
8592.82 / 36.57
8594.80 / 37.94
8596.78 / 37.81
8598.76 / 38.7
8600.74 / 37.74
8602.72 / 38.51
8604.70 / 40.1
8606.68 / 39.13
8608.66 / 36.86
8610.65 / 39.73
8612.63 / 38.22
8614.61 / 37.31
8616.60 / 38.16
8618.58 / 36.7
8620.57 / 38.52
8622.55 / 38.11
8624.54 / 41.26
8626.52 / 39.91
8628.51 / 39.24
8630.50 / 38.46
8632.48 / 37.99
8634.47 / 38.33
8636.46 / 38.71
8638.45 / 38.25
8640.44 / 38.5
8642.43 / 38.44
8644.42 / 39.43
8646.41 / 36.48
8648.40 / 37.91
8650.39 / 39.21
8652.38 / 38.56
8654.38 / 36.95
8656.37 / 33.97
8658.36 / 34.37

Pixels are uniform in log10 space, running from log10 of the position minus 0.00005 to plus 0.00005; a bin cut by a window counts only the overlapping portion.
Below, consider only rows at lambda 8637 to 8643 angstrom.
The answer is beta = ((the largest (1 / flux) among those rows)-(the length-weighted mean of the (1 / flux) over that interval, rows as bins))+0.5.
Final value 0.500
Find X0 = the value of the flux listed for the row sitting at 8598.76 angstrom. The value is 38.7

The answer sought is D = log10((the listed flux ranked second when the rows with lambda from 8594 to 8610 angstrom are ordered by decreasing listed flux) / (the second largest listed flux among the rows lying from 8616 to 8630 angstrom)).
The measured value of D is -0.009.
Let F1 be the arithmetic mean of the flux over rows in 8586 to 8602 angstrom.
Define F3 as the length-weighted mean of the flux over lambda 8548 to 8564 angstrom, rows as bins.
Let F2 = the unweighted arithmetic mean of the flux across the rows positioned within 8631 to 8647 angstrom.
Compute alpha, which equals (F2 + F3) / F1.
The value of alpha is 2.01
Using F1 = 37.6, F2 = 38.3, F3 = 37.27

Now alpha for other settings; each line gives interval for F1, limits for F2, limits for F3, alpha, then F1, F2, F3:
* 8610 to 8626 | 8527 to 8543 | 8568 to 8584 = 1.88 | 38.5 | 33.9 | 38.54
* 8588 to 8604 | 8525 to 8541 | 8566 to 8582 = 1.96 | 37.7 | 35.0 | 38.76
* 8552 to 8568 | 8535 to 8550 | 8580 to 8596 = 1.83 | 38.0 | 32.0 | 37.51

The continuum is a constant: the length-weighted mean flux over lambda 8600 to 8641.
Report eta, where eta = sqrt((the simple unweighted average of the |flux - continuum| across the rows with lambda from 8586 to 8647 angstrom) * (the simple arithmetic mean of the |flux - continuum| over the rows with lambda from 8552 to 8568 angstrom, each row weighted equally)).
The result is 0.9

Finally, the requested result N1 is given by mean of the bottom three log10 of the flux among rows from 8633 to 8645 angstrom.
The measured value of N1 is 1.58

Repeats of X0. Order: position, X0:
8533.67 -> 34.46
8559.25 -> 39.14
